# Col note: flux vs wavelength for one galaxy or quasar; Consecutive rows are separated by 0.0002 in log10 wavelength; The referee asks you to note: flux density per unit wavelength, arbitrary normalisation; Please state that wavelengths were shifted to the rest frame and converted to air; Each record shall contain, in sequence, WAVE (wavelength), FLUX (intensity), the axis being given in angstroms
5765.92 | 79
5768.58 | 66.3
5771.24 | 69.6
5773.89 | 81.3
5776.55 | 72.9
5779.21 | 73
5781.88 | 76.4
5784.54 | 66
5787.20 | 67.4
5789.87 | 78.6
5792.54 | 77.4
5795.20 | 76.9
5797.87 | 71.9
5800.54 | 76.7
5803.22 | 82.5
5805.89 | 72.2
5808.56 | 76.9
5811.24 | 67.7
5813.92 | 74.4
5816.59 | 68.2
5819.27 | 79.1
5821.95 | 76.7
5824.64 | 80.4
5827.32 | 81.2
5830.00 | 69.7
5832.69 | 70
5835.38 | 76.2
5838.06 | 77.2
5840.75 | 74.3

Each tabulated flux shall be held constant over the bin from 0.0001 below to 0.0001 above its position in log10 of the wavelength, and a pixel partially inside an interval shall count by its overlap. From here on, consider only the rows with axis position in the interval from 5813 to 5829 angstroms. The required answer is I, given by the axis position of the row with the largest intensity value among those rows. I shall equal 5827.32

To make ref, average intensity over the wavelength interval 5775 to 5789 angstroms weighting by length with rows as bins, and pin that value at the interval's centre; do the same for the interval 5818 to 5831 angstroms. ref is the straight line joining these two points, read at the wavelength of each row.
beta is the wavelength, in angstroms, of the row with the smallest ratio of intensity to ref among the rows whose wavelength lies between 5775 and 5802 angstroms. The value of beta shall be 5784.54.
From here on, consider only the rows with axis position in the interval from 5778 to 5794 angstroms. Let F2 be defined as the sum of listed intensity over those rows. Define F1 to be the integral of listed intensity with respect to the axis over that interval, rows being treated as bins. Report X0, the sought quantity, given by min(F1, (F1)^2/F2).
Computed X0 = 1171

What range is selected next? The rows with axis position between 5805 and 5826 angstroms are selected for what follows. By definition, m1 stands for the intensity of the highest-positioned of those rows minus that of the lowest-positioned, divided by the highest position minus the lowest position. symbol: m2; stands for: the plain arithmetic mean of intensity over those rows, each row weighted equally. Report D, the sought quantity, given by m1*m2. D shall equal 33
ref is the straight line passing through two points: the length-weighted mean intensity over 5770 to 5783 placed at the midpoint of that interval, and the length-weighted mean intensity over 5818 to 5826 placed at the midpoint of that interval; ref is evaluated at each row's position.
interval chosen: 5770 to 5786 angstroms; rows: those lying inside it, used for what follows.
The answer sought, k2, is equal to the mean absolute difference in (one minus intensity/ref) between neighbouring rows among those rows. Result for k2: 0.09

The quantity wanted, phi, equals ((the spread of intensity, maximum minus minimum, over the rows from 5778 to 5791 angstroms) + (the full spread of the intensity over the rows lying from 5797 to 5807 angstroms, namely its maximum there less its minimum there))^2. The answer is 538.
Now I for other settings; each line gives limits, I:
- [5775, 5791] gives 5789.87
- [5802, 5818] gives 5803.22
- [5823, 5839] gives 5827.32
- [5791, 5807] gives 5803.22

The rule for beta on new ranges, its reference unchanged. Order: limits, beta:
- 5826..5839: 5832.69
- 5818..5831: 5830.00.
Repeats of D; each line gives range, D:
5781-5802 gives 1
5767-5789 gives 4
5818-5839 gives -8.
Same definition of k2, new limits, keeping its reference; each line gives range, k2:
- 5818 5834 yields 0.05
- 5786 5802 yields 0.06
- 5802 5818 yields 0.10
